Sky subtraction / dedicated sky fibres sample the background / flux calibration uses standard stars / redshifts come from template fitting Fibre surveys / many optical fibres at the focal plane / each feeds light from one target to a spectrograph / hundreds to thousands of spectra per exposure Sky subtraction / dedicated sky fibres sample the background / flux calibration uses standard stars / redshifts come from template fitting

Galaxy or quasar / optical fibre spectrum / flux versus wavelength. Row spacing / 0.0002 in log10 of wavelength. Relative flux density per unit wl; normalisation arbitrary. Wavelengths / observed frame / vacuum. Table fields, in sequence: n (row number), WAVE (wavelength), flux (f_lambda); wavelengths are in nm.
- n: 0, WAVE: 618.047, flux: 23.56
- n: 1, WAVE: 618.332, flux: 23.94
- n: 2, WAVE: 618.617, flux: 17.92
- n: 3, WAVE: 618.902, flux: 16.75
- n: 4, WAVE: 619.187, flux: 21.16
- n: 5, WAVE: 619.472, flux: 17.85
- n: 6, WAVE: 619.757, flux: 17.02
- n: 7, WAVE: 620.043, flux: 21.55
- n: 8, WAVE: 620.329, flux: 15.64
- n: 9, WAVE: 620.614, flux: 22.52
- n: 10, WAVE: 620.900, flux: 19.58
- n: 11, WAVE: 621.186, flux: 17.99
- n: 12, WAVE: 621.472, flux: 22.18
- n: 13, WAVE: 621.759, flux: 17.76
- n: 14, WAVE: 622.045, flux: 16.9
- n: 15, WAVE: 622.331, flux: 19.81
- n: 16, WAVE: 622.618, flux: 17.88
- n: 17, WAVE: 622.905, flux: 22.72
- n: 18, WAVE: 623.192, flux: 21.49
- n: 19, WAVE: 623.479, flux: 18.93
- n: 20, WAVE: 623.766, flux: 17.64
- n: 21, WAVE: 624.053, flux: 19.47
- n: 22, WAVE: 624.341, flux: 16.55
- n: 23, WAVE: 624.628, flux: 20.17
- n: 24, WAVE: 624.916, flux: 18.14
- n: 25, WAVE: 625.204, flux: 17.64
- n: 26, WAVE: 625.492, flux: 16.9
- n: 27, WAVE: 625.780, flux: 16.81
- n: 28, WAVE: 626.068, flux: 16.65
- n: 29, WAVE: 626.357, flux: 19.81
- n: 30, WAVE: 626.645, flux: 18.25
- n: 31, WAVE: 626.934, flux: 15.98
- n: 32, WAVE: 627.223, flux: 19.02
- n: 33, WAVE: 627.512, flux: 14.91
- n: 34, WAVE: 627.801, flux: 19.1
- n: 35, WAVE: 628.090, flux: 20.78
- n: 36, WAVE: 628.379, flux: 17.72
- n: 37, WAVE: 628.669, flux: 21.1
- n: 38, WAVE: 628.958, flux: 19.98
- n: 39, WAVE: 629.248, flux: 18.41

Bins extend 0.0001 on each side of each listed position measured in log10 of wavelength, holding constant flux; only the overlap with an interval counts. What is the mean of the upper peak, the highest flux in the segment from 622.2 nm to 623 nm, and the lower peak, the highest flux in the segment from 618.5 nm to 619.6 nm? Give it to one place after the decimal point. 21.9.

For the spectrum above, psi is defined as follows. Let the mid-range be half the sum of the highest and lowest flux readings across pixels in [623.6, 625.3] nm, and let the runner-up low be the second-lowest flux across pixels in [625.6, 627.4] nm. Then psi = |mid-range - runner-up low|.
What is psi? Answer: 1.7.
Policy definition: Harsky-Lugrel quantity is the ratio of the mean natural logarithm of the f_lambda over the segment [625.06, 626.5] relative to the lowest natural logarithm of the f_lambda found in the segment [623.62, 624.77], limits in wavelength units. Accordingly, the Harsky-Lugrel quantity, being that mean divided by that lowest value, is 1.02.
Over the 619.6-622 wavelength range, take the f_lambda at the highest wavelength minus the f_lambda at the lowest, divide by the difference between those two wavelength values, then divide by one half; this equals 1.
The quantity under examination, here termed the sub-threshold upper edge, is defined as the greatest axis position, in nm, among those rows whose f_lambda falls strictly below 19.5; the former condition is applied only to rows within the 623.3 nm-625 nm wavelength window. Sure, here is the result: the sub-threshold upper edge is 624.916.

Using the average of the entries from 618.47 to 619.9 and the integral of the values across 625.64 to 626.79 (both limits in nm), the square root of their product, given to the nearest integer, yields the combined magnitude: 19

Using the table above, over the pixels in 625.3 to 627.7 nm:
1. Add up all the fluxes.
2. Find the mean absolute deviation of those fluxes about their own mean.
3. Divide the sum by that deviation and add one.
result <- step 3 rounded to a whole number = 107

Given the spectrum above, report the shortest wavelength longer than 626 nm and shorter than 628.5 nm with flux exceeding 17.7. 626.357 nm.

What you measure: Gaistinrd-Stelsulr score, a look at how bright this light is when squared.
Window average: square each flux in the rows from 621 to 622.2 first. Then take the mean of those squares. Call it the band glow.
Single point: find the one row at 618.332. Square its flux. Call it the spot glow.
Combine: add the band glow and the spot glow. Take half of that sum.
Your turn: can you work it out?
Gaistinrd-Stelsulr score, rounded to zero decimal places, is 464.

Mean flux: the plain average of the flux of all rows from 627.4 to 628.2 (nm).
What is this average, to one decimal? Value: 18.3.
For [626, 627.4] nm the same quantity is 17.9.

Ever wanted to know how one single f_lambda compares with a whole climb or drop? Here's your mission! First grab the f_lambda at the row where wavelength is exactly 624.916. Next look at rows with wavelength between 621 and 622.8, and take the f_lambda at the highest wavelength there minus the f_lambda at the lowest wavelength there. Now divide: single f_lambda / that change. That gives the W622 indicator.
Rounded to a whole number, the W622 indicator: -165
